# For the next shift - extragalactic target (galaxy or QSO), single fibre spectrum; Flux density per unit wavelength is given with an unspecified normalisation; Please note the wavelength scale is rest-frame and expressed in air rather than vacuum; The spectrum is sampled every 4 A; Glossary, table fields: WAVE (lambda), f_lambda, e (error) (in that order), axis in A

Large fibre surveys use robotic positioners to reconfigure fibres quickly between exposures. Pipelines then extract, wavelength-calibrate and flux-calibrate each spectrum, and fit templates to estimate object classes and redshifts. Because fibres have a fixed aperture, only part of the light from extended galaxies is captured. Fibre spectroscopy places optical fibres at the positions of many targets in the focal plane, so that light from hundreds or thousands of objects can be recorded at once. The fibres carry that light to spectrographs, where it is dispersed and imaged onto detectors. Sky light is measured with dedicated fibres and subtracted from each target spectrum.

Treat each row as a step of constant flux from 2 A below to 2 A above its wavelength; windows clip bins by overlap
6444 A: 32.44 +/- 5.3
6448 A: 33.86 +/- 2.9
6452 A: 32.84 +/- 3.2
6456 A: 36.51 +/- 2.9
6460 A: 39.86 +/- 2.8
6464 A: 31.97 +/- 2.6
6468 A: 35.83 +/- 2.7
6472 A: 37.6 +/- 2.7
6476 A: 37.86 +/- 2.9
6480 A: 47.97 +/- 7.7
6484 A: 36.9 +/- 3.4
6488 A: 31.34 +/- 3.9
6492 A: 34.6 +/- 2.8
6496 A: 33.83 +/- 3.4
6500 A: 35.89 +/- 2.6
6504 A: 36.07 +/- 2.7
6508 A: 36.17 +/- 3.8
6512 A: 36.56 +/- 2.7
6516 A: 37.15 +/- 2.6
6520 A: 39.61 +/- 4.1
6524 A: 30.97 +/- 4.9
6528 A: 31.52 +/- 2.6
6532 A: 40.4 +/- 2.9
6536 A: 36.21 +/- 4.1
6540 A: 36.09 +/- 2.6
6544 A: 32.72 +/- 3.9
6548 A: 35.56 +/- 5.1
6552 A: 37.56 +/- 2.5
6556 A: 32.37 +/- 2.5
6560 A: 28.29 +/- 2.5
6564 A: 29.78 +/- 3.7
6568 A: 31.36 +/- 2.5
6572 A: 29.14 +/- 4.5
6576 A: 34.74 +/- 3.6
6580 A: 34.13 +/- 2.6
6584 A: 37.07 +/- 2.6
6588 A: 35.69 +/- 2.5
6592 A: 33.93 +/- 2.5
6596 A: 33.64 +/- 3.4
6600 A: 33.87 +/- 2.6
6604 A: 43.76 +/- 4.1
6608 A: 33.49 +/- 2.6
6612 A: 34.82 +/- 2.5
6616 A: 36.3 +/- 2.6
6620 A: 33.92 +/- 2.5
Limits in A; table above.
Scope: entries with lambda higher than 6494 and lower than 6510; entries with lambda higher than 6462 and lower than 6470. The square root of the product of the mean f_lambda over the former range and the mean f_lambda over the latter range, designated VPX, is 34.7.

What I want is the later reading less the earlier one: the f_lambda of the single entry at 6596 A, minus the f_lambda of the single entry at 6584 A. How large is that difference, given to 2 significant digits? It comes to -3.4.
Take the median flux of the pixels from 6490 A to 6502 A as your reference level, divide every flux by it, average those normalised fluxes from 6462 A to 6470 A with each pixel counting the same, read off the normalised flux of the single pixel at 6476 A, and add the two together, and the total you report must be 2.07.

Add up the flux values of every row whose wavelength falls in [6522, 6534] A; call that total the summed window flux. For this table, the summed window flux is 103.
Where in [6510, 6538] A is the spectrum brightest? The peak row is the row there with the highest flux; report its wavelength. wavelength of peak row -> 6532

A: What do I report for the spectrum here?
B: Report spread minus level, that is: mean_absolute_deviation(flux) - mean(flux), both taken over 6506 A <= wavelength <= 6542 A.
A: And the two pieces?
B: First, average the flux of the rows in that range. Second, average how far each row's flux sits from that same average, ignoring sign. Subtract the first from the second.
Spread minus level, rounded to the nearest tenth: -33.9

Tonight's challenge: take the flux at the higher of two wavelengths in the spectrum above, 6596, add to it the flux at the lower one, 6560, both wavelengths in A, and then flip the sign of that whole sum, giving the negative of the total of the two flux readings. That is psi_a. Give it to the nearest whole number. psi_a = -62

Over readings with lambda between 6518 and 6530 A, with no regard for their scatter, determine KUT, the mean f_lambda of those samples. 34.0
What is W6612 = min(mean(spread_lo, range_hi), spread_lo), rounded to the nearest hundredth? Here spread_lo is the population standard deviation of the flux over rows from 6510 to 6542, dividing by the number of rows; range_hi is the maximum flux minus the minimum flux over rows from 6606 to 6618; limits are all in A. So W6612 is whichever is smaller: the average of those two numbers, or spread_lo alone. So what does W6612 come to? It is 2.98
